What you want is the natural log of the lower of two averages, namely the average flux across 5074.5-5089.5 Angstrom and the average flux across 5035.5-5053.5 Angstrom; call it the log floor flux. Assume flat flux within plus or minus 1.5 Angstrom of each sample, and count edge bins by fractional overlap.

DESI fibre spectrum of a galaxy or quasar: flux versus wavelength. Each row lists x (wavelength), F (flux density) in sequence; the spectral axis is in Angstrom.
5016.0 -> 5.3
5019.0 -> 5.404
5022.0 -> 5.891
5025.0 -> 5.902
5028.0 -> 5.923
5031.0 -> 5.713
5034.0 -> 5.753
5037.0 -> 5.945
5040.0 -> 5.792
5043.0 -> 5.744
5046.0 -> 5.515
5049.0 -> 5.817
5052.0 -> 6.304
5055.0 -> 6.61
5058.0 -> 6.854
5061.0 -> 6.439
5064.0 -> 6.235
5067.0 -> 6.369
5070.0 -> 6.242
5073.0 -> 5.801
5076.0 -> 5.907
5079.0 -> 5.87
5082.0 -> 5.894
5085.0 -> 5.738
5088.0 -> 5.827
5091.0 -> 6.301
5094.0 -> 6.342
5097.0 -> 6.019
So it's 1.77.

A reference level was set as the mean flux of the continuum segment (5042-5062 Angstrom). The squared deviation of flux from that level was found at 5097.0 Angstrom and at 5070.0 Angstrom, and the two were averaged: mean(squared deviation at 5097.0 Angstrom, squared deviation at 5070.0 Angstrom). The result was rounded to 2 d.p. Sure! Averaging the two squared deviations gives 0.02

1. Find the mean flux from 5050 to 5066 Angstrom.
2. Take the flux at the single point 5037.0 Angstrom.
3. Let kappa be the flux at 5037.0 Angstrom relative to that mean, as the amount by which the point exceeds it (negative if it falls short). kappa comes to -0.5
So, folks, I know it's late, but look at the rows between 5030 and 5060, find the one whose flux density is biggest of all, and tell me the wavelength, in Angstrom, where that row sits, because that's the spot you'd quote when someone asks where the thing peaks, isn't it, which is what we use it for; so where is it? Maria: 5058.0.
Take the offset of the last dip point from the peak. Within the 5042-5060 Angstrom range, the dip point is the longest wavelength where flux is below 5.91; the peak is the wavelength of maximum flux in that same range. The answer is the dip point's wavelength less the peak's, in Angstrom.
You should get -9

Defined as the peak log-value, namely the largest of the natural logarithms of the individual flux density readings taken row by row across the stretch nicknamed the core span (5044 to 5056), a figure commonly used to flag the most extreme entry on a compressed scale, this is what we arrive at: 1.89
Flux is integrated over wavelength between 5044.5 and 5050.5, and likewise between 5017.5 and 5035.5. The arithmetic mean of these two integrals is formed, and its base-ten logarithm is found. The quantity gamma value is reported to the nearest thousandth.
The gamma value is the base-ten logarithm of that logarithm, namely 0.264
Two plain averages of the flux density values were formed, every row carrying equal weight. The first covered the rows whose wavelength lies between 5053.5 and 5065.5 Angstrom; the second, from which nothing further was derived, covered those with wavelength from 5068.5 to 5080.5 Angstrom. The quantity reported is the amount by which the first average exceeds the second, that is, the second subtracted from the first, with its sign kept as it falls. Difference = 0.58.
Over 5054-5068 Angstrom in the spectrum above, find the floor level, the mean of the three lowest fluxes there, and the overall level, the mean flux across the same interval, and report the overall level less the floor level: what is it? 0.15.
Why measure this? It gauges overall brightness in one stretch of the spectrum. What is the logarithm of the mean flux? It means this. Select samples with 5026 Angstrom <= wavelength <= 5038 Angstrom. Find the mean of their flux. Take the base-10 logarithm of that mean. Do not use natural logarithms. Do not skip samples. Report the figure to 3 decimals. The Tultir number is 0.766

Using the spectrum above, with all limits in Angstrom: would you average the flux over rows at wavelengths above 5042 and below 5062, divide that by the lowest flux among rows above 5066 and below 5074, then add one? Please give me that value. 2.07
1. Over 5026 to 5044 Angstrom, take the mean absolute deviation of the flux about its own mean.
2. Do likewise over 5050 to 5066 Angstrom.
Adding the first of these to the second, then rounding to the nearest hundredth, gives 0.28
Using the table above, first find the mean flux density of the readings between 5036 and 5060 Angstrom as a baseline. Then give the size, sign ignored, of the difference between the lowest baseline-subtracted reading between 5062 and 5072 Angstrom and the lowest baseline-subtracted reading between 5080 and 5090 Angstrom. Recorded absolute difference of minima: 0.50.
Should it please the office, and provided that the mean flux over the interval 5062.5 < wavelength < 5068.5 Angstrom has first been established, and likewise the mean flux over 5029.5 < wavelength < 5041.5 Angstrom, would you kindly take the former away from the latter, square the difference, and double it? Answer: 0.50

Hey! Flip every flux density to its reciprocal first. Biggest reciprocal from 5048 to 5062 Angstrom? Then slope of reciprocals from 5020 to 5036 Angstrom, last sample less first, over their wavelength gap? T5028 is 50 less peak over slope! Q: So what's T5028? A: -457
